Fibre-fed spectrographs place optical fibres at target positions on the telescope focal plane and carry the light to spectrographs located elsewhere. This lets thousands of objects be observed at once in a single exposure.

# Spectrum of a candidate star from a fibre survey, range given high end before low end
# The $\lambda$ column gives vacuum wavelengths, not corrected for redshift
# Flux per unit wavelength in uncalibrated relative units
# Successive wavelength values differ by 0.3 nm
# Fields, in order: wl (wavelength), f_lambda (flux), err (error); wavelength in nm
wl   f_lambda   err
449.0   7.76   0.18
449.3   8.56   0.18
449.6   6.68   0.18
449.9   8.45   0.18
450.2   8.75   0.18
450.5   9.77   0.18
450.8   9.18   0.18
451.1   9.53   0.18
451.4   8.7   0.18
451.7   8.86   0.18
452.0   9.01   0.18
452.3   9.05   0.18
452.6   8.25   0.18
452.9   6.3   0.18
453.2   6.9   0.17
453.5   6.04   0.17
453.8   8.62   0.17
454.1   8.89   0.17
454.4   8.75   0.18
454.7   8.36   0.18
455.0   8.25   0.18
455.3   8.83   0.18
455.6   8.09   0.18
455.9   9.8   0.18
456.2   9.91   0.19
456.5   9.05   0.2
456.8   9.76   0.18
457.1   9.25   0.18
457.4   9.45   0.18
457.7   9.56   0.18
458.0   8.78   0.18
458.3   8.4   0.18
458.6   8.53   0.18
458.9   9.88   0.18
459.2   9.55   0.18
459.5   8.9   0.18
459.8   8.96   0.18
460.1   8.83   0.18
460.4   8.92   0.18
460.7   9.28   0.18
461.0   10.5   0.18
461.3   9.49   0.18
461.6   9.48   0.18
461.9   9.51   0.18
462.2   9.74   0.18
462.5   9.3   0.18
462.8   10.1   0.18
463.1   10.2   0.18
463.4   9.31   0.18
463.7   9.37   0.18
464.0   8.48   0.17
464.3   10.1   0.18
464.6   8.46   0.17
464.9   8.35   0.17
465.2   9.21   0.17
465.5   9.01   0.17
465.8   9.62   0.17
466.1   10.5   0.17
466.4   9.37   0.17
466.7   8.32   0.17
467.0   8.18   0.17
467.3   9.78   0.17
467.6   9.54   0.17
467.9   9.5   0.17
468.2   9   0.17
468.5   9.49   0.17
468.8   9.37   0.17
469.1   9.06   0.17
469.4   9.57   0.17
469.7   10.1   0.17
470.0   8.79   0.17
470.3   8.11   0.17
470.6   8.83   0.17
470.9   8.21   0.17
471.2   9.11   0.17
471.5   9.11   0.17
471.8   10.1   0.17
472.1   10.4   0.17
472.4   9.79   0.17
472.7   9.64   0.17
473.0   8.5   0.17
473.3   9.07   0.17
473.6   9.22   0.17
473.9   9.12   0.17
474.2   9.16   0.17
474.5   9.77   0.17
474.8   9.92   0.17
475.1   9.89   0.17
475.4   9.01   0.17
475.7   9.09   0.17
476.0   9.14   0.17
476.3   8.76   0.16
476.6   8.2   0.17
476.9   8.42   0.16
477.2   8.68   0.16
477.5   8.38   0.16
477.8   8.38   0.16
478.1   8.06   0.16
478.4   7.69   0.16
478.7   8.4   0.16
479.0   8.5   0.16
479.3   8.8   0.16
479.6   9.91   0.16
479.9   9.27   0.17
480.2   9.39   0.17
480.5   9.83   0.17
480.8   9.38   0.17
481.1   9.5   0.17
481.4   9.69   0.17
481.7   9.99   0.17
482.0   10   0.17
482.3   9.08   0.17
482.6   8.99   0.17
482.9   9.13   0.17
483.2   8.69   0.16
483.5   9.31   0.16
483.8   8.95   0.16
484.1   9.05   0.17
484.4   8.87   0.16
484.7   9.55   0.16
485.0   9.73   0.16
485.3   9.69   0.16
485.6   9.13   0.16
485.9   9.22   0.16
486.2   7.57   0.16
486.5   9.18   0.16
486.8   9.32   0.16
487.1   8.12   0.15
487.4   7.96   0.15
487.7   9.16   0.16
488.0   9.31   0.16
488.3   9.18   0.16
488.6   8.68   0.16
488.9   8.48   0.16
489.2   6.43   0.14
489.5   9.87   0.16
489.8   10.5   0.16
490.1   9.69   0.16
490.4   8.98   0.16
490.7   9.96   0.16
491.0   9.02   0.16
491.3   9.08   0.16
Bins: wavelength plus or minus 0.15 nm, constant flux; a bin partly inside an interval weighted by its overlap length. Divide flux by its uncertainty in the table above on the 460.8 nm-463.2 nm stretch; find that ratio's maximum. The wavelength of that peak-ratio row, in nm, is 461.0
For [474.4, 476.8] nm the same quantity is 474.8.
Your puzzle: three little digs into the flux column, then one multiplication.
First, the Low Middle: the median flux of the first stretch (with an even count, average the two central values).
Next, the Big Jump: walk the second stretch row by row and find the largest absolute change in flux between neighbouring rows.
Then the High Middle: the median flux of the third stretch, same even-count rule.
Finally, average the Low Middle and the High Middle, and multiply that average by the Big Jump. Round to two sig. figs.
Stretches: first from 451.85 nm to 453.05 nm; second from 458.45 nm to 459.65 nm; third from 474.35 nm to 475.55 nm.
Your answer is 12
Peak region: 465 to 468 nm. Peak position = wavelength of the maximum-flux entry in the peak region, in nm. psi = 466.1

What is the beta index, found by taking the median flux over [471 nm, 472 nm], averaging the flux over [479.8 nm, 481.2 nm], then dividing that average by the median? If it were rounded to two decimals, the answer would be 1.04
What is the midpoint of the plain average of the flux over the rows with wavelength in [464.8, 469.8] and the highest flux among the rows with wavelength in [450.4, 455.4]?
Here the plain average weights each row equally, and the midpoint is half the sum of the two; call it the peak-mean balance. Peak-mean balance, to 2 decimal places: 9.53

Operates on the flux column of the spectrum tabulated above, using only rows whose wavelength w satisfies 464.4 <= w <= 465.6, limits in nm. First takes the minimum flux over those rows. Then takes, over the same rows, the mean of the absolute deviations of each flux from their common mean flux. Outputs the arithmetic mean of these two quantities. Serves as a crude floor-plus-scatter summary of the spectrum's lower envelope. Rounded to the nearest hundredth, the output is 4.35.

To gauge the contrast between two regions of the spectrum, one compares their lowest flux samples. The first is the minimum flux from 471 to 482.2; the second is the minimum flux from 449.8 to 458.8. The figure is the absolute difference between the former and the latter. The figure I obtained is 1.65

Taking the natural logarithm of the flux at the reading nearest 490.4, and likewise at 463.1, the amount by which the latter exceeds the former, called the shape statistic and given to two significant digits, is 0.13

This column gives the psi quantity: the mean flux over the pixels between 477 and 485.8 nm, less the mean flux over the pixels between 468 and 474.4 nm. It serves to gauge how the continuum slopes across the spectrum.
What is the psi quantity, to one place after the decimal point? -0.1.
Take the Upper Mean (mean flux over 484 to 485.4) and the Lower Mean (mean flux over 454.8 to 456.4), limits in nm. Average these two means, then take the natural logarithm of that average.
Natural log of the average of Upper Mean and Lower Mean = 2.22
